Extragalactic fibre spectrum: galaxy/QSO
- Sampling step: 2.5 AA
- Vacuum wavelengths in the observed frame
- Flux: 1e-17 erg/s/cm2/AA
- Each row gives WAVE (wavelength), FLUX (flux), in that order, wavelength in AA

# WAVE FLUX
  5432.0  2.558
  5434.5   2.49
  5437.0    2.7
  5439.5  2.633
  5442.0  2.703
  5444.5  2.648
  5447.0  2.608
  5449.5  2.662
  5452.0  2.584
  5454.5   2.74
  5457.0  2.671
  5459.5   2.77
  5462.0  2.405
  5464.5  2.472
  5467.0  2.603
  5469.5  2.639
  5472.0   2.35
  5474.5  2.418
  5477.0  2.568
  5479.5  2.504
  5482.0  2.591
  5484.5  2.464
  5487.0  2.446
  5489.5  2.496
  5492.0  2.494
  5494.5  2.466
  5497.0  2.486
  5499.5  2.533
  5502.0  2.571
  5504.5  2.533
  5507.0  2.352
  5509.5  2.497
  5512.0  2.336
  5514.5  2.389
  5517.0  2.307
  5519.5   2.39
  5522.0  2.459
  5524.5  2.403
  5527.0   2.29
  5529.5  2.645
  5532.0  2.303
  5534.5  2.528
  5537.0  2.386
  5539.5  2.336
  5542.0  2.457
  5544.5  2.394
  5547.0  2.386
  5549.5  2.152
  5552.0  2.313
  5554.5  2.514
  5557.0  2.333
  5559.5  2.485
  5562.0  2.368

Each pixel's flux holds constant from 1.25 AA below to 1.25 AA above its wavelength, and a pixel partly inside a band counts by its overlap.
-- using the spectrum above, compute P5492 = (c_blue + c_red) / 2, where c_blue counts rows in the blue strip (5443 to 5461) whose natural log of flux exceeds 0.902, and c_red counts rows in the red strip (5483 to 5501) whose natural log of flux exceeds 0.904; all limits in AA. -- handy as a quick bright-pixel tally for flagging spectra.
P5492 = 5.5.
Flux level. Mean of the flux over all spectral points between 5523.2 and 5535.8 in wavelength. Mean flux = 2.43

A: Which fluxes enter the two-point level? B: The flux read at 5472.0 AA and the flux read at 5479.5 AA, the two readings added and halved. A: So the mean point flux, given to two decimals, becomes 2.43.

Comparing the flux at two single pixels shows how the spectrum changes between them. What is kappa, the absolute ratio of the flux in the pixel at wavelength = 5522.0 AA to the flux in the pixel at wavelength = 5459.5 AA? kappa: 0.89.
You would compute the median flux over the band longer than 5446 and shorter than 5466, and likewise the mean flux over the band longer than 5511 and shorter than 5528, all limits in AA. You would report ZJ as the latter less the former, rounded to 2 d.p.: -0.27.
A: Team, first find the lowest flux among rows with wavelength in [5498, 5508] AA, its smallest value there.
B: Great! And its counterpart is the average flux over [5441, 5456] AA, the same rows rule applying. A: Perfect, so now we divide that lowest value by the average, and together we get 0.885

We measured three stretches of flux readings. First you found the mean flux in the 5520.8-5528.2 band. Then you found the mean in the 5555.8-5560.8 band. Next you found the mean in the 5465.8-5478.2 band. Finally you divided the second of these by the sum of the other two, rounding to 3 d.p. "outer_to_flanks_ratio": 0.492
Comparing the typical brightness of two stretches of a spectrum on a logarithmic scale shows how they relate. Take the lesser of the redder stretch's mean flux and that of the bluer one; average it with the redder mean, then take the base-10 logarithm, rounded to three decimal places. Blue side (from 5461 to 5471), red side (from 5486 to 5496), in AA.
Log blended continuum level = 0.394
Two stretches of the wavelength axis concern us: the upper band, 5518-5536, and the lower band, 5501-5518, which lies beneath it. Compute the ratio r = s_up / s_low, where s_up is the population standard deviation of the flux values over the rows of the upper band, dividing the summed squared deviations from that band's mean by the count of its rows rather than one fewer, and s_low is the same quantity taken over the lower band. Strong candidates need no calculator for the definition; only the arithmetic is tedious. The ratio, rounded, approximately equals 1.2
